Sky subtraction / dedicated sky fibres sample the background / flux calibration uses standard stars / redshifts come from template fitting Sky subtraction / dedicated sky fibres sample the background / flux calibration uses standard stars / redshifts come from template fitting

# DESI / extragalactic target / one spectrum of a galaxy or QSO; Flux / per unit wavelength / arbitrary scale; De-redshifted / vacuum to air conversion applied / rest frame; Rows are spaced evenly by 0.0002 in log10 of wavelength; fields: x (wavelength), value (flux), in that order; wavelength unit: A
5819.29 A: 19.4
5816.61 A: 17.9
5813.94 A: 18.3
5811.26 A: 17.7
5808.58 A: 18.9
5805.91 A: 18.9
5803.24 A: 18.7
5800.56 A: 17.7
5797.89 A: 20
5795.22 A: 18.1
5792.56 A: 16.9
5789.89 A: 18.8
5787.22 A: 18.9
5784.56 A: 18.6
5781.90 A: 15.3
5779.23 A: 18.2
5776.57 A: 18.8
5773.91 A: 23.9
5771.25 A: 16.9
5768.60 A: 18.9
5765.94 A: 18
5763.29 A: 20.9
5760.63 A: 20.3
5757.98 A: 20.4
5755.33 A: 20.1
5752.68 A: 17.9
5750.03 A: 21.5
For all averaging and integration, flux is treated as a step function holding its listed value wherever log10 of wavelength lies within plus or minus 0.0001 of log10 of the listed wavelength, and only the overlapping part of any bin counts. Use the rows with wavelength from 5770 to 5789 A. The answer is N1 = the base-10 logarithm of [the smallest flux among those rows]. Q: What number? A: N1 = 1.18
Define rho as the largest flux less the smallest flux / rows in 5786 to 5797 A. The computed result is 2.0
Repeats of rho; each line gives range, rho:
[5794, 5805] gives 2.3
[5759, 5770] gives 2.9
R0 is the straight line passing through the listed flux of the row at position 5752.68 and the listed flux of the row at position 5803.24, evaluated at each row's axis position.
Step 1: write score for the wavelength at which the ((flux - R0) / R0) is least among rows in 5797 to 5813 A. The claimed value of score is 5811.26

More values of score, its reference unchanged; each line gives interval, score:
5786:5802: 5792.56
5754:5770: 5765.94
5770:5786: 5781.90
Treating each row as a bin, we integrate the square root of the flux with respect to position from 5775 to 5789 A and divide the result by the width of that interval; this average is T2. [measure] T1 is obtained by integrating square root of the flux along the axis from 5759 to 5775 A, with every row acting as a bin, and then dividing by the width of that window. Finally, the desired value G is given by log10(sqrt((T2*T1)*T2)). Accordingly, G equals 0.952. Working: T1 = 4.44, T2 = 4.25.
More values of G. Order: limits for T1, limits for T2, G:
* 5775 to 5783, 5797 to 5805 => 0.947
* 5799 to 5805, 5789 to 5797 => 0.943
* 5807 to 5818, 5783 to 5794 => 0.946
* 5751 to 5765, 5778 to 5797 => 0.951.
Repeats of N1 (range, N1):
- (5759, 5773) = 1.23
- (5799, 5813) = 1.25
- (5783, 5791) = 1.27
